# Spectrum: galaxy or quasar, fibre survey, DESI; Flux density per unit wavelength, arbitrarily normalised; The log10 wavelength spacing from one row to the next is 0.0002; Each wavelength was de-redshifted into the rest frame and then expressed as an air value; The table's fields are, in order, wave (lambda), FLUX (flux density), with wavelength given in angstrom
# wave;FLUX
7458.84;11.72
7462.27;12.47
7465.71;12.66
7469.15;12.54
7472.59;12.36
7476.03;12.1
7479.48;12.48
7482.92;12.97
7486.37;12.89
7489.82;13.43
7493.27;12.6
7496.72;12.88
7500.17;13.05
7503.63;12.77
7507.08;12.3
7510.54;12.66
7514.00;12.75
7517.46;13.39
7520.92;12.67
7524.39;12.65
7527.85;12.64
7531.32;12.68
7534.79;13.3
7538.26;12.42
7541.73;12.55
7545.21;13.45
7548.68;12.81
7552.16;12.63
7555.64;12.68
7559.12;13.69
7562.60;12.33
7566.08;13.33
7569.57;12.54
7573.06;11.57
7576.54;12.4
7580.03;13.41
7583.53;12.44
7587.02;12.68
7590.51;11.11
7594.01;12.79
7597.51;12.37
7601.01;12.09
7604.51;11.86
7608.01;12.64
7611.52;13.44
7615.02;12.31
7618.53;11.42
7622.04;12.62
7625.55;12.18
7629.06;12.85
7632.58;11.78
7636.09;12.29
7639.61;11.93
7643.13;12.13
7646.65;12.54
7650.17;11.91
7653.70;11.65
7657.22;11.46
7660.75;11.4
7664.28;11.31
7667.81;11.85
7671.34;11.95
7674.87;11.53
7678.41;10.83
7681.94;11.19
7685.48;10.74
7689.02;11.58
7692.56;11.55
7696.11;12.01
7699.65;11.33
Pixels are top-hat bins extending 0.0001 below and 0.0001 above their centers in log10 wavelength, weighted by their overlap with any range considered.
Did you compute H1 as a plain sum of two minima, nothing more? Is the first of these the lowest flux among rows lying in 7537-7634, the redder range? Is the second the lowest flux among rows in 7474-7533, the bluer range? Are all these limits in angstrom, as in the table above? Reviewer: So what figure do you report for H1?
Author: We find 23.2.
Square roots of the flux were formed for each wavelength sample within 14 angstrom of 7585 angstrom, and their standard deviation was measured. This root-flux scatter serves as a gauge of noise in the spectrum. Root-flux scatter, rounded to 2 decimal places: 0.10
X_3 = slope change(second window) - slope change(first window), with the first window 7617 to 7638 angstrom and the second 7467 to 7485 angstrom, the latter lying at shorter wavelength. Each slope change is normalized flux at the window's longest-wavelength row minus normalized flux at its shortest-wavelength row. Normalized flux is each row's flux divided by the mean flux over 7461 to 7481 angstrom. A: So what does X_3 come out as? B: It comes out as -0.035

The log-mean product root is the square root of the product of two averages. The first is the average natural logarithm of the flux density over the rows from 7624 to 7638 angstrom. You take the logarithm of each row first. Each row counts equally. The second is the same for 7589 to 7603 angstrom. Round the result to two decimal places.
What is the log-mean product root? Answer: 2.50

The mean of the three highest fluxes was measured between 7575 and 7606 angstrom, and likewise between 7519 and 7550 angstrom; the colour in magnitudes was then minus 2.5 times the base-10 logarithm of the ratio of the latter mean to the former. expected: -0.019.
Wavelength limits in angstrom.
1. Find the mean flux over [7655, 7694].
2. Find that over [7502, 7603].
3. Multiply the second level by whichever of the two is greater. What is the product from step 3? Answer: 160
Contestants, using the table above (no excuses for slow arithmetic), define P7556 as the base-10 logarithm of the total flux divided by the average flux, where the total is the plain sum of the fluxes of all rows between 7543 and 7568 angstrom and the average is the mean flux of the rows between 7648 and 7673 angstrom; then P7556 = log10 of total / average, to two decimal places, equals 0.89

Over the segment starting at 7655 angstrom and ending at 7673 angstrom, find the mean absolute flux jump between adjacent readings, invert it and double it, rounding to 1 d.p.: 10.1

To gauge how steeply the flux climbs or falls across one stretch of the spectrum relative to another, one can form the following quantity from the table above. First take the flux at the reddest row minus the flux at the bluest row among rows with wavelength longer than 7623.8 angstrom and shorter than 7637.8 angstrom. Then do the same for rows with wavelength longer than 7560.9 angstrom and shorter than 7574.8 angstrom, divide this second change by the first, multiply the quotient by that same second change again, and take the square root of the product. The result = 2.3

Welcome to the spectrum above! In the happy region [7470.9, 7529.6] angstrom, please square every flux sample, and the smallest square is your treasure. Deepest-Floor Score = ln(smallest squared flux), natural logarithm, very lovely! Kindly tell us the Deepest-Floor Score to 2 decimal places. 4.99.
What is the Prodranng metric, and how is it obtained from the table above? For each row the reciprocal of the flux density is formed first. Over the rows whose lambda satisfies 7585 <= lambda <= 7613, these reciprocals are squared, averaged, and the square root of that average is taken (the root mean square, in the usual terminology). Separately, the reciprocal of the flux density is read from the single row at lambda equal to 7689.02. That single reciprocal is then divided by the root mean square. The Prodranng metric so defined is 1.06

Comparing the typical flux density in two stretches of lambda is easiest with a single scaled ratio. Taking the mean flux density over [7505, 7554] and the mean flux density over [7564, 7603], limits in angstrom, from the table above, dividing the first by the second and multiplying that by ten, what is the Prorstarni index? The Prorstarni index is 10.3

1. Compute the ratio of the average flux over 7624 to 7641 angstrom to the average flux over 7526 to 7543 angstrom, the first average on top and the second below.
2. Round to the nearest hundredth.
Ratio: 0.96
